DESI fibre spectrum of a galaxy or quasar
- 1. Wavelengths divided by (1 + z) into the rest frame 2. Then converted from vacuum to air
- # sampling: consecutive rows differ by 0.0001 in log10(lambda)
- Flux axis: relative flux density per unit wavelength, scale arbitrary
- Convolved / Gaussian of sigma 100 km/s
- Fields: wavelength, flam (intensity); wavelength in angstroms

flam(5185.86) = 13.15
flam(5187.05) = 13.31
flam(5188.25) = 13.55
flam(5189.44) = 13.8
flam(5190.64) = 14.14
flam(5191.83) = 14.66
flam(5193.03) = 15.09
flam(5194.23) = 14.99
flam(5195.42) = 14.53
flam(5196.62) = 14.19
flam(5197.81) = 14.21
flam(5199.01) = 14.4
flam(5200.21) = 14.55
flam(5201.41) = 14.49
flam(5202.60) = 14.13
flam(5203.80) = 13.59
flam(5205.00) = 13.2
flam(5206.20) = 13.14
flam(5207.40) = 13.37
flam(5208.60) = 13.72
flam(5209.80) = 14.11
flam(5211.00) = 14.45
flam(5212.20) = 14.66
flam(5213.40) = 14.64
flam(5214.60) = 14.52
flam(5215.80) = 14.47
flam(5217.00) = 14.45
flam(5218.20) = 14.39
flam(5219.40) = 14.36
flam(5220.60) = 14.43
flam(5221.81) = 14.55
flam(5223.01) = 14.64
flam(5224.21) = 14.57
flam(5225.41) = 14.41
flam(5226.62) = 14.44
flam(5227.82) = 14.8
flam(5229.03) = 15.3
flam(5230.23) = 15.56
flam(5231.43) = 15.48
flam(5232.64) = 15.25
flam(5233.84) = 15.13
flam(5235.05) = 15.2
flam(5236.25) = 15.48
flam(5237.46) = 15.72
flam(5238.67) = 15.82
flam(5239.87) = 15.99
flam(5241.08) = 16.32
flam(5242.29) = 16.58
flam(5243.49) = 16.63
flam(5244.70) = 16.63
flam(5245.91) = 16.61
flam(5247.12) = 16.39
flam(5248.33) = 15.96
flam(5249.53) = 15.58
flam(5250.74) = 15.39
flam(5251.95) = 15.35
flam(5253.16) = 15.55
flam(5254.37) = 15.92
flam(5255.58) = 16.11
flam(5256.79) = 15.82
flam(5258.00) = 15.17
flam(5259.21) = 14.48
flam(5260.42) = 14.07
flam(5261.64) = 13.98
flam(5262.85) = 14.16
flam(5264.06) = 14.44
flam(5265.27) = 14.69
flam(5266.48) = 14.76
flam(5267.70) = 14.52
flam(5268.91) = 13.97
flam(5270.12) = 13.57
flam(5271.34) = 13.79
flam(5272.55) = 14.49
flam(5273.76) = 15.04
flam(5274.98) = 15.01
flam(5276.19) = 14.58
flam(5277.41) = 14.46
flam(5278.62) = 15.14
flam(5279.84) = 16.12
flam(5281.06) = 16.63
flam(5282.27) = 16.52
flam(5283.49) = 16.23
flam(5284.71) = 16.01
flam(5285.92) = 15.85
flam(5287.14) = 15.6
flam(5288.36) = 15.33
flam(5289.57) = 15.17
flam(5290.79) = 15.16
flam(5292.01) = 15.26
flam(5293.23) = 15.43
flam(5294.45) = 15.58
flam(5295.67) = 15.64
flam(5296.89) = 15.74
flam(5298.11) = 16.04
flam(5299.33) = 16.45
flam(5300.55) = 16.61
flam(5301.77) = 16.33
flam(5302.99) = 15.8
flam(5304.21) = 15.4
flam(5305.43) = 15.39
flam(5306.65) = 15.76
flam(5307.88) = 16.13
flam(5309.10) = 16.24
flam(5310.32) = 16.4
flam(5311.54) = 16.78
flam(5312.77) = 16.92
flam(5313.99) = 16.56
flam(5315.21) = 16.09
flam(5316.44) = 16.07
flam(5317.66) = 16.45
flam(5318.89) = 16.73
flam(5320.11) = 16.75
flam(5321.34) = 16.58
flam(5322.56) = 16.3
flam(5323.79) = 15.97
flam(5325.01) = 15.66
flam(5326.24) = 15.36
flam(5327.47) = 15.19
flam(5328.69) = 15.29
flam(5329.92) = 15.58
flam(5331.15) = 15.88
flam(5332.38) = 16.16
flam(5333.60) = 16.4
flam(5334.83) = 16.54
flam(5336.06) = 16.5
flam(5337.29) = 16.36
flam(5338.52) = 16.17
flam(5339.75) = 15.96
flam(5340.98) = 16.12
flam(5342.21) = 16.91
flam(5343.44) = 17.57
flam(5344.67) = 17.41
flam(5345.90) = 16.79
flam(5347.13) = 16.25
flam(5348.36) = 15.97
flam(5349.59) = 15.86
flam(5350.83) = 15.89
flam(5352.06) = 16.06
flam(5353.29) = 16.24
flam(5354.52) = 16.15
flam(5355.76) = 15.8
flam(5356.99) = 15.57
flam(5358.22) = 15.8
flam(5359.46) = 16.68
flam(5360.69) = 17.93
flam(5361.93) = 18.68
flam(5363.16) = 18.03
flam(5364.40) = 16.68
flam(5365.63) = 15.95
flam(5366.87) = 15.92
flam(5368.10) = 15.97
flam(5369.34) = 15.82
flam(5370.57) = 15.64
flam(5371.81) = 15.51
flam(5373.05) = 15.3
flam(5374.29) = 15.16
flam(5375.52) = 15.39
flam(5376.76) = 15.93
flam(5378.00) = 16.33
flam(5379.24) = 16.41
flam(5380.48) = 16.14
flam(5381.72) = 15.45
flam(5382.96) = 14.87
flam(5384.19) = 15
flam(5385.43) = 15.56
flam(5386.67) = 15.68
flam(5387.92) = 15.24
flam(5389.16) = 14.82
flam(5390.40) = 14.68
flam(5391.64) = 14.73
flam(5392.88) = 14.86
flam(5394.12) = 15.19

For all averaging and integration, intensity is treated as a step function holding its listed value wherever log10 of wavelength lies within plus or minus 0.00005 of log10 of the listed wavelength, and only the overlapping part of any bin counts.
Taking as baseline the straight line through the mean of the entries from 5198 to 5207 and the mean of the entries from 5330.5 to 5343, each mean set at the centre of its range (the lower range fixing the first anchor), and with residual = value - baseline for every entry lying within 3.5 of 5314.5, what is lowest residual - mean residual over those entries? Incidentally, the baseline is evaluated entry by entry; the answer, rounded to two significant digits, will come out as -0.44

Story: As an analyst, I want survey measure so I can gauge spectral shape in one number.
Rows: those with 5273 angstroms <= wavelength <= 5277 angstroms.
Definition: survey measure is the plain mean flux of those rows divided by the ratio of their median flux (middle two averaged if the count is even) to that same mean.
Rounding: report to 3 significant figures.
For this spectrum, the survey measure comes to 14.7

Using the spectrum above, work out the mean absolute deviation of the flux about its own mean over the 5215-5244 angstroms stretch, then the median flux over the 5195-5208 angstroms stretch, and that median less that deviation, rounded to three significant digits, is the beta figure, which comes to 13.6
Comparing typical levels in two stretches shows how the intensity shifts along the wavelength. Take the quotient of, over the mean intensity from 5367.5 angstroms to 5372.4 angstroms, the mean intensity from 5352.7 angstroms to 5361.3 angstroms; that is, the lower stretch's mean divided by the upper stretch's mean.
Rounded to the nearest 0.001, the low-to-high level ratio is 1.037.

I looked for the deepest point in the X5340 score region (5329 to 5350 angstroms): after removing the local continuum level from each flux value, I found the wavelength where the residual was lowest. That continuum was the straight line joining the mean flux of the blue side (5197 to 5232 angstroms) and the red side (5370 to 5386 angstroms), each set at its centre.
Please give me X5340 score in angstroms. 5329.92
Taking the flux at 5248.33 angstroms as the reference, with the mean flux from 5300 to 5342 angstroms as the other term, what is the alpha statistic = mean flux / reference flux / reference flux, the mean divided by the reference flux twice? 0.063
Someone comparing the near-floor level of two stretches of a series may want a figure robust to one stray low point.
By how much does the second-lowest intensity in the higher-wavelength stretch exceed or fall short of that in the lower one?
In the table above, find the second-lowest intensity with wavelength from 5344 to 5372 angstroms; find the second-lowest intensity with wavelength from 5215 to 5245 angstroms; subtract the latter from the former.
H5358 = 1.18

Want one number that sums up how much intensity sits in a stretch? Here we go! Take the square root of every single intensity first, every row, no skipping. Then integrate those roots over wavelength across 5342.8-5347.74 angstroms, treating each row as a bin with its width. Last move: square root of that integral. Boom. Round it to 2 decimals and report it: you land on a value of 4.51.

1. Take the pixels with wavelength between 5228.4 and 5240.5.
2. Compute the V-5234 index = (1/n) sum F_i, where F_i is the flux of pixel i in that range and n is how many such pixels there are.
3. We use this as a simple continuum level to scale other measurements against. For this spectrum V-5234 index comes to 15.5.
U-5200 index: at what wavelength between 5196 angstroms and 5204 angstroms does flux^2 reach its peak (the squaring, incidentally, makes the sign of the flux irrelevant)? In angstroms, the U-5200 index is 5200.21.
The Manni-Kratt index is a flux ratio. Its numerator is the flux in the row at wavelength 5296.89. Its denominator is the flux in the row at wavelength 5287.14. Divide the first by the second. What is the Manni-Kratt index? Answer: 1.01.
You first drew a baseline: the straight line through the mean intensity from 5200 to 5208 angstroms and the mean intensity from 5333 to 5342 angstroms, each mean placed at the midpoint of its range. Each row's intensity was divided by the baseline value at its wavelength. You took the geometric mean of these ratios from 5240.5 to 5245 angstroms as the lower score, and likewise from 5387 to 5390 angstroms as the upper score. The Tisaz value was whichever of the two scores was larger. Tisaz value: 1.14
